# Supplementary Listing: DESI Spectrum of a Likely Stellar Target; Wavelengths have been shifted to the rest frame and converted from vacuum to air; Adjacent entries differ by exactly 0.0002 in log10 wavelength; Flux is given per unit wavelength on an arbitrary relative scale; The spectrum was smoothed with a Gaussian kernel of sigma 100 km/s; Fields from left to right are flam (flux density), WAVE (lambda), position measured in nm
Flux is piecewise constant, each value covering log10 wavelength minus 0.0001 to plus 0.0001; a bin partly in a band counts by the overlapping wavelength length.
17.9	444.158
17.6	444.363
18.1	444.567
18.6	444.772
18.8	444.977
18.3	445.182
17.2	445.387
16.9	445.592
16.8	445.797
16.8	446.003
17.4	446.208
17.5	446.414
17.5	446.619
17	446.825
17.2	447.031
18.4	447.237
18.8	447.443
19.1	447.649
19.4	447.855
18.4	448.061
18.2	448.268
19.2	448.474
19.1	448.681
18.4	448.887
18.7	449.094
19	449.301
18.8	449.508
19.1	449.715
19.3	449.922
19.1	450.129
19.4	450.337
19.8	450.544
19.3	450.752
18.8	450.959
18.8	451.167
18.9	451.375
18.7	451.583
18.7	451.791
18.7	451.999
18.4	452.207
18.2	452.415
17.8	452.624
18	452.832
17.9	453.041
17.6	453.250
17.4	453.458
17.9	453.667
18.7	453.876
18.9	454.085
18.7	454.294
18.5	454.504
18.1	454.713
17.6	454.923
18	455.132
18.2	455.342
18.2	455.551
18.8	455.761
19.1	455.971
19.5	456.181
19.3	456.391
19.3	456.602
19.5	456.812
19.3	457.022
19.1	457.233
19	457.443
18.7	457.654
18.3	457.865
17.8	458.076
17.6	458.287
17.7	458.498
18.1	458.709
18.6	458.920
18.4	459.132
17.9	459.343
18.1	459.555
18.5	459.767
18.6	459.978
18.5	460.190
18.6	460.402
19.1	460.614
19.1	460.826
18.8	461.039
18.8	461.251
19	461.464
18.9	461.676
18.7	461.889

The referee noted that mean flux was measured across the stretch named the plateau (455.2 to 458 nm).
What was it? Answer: 18.9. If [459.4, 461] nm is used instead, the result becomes 18.6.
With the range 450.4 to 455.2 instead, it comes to 18.4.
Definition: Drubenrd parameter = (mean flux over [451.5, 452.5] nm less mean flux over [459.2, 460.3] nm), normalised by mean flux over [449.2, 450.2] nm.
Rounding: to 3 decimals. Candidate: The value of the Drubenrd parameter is 0.012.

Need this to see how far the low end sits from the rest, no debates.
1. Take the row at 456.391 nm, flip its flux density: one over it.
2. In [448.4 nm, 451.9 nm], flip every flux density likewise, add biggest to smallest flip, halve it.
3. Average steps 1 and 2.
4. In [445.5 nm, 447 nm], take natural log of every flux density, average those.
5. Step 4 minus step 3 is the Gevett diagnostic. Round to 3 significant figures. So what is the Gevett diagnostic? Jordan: 2.79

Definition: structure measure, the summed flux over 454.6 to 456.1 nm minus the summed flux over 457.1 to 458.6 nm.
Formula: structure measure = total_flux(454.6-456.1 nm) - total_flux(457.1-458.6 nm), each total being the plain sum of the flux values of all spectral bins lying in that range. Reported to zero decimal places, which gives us 0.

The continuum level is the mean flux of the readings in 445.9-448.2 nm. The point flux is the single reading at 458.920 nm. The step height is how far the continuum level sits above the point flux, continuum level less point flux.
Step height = -0.6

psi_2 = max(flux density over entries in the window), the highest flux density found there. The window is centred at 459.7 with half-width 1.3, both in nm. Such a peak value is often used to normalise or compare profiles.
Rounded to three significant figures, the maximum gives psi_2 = 19.1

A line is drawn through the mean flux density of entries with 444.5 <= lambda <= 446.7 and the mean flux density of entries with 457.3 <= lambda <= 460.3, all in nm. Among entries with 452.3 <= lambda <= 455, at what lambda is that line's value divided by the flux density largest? 453.458 nm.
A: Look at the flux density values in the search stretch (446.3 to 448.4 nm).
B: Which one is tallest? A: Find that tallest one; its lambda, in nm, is 447.855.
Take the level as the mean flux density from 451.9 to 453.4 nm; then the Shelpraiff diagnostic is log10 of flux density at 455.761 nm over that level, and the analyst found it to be 0.017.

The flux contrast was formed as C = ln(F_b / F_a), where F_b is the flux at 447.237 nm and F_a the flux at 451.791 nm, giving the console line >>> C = -0.016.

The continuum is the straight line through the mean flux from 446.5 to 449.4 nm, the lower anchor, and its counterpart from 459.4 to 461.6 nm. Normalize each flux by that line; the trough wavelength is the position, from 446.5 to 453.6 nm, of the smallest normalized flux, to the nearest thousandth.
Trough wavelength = 446.825 nm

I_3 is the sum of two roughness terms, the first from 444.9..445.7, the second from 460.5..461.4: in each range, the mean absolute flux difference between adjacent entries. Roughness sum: 0.73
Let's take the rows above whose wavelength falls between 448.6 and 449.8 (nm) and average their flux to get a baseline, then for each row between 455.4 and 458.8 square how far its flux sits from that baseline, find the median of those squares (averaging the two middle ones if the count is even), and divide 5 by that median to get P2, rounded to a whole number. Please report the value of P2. 20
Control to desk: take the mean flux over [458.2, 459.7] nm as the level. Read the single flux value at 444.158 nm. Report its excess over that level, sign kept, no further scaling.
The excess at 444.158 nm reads -0.2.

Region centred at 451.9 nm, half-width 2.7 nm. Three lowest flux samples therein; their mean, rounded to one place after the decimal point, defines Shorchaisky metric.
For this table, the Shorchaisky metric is 17.6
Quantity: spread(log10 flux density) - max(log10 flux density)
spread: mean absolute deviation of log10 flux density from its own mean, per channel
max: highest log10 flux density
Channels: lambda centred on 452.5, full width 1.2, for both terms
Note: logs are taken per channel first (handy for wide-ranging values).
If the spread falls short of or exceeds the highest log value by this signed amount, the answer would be -1.27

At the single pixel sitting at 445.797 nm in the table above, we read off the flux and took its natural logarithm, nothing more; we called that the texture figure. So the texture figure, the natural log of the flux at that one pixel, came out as 2.82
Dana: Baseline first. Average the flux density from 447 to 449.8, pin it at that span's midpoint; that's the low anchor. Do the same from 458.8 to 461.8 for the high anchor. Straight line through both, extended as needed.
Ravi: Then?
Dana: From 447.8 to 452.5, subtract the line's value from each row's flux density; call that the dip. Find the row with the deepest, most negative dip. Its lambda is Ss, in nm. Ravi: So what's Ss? 448.268 nm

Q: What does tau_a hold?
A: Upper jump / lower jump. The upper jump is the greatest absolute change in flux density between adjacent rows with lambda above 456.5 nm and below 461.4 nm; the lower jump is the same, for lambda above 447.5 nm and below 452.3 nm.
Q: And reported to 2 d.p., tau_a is 0.50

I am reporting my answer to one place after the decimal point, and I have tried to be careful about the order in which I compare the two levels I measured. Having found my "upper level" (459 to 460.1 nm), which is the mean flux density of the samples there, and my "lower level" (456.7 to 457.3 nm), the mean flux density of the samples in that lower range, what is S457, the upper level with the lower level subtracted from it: -1.0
